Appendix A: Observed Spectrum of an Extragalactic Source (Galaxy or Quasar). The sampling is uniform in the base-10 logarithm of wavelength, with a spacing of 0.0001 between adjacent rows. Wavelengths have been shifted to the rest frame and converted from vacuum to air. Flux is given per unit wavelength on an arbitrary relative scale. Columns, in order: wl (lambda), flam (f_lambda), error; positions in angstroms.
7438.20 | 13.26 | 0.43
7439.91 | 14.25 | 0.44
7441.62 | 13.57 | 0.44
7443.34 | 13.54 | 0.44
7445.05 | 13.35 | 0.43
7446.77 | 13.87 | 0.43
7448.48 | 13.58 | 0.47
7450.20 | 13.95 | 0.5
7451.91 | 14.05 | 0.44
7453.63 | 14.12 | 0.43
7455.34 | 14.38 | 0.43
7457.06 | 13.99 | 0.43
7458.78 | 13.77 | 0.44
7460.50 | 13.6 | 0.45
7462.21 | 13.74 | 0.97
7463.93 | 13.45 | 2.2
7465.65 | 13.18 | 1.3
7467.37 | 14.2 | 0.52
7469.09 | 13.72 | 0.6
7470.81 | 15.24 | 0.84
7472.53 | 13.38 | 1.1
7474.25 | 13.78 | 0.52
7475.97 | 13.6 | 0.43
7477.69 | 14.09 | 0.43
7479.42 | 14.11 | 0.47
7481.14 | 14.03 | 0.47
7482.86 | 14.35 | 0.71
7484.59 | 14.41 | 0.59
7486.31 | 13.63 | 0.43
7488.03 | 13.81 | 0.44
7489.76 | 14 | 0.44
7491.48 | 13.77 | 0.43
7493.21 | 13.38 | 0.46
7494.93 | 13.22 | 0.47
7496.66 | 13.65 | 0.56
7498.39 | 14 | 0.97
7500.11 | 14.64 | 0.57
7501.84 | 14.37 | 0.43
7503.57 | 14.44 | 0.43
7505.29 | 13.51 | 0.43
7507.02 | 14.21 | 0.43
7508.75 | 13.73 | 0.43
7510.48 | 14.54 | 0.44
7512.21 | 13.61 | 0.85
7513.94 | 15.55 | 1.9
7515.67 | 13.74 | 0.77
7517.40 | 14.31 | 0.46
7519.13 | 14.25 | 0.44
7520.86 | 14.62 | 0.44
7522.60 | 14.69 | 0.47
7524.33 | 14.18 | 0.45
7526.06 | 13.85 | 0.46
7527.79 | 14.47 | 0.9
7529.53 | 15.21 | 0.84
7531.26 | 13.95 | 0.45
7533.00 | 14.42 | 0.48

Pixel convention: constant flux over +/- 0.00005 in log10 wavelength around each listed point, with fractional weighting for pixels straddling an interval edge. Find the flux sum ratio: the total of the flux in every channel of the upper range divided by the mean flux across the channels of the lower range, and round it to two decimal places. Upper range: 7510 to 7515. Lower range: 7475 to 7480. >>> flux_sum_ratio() 3.14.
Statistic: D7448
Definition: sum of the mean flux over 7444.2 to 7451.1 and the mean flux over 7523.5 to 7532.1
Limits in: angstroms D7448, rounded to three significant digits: 28.0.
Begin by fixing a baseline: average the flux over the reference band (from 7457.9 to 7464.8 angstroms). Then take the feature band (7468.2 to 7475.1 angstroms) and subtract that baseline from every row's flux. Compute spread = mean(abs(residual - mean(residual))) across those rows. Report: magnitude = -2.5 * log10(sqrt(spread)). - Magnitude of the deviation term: 0.27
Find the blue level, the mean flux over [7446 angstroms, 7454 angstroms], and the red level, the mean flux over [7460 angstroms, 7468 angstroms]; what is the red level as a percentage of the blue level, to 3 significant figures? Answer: 98.0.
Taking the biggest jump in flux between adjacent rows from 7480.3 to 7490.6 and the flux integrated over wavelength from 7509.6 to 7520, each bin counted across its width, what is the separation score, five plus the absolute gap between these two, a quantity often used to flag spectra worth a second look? 153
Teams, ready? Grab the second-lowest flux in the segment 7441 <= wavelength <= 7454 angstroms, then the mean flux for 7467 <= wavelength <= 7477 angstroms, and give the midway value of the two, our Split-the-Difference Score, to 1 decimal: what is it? 13.8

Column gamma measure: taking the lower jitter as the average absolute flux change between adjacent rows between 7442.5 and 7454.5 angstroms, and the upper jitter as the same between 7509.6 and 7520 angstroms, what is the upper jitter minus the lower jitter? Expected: 0.81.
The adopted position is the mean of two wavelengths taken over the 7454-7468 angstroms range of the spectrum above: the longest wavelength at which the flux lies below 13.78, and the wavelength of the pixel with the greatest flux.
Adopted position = 7460.5 angstroms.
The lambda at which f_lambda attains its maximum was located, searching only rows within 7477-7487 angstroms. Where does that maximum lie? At 7484.59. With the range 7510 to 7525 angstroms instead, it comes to 7513.94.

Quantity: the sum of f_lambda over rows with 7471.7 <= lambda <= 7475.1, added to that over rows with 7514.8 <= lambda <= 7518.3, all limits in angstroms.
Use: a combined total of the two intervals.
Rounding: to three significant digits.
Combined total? 55.2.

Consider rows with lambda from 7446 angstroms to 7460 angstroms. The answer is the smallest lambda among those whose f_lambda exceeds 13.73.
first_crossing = 7446.77 angstroms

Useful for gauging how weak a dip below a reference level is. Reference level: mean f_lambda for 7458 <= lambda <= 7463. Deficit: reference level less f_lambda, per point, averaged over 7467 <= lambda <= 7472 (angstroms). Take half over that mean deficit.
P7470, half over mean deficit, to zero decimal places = -1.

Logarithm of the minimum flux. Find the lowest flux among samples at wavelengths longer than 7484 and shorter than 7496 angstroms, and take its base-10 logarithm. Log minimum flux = 1.12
